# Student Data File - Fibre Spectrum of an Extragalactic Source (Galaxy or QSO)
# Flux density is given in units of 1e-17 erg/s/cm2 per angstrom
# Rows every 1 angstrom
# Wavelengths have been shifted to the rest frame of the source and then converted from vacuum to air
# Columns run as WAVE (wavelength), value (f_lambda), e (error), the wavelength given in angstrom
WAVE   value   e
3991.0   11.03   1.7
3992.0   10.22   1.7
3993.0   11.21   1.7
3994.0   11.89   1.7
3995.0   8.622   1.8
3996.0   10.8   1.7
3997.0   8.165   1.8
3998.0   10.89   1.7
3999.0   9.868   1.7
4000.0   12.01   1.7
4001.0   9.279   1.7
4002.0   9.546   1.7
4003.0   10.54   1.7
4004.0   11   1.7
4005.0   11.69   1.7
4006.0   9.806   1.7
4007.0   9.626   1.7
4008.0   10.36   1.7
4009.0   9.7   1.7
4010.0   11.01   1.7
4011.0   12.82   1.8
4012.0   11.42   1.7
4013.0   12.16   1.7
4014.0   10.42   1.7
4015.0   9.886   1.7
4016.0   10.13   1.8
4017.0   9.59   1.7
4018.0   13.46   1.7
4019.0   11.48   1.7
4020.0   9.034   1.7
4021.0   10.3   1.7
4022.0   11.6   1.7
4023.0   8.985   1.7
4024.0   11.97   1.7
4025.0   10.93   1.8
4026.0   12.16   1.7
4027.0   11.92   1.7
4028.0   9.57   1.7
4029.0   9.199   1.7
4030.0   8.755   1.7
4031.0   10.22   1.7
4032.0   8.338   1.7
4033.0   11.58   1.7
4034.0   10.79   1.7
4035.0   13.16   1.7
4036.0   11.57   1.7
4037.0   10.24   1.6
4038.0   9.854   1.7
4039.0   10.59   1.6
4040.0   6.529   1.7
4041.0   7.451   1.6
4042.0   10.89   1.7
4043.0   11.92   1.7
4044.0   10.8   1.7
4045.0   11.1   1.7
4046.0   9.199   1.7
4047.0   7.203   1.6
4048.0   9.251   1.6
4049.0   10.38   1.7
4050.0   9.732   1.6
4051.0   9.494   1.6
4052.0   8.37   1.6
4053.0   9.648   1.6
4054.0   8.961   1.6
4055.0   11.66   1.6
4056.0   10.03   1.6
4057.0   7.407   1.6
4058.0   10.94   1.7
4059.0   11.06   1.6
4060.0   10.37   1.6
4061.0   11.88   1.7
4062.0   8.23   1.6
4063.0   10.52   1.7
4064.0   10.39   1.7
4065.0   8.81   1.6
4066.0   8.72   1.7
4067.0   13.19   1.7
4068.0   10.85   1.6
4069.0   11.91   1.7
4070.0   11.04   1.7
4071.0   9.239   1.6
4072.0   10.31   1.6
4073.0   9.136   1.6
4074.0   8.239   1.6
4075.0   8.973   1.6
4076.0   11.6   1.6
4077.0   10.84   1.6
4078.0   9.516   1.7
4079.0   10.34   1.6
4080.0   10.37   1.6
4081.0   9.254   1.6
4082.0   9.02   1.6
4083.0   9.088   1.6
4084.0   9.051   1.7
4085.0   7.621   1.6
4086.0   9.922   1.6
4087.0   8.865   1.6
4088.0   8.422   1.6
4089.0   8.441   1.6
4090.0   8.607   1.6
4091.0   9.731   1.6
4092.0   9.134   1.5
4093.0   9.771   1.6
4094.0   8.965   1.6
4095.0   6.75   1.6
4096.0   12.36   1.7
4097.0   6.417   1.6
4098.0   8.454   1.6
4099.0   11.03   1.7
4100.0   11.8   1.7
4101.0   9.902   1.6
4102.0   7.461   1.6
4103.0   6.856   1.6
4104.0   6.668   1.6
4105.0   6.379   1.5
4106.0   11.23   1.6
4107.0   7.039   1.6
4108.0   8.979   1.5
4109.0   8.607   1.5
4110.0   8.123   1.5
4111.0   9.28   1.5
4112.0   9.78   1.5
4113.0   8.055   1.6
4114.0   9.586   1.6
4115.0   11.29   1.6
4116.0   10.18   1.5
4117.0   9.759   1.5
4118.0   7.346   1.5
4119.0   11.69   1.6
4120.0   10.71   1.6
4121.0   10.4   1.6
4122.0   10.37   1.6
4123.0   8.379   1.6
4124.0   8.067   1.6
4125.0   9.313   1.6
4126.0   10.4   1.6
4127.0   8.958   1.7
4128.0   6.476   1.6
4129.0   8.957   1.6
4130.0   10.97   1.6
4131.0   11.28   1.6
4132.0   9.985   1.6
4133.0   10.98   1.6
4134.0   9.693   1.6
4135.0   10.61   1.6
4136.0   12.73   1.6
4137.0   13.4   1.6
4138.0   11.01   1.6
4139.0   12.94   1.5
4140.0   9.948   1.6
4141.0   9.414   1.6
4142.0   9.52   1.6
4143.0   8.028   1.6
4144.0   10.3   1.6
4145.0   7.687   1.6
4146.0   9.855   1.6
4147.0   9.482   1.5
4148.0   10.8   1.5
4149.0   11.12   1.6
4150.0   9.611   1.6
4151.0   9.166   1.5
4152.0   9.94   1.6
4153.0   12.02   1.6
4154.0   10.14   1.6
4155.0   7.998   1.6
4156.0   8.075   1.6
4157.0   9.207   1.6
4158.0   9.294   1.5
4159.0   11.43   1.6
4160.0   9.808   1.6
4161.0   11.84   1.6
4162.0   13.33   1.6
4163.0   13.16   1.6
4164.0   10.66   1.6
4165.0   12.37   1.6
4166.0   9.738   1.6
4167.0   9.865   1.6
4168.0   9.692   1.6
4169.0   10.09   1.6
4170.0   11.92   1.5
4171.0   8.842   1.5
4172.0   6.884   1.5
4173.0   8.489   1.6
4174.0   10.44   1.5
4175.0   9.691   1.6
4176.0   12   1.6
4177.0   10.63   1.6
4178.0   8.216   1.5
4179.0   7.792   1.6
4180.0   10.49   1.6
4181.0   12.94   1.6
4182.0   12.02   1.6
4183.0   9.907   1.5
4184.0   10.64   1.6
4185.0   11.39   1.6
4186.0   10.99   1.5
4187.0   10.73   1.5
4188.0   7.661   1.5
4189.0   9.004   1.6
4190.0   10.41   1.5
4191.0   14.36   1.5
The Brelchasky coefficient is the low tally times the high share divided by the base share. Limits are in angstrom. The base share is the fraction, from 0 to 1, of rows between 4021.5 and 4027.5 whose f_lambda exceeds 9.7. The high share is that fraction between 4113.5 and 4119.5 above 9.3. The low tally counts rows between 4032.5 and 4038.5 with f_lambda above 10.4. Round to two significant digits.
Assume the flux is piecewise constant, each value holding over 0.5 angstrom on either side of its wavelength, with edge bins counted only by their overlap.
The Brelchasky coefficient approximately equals 4.0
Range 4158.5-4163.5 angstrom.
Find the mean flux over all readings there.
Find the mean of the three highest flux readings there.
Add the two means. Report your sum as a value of 24.7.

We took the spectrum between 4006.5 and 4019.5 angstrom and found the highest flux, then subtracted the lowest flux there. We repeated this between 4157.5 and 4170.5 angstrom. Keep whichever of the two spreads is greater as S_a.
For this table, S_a 4.0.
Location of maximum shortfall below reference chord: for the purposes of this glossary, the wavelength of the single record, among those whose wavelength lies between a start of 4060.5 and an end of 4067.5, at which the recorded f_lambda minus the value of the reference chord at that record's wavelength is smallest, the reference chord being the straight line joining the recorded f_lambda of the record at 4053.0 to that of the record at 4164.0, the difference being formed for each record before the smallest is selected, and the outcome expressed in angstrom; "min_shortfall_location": 4062.0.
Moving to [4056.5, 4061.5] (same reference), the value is 4057.0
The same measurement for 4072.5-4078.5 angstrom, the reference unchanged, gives 4074.0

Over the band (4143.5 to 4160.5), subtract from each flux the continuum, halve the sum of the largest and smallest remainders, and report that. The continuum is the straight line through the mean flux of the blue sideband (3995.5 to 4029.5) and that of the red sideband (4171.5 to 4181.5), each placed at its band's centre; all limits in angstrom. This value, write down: -0.05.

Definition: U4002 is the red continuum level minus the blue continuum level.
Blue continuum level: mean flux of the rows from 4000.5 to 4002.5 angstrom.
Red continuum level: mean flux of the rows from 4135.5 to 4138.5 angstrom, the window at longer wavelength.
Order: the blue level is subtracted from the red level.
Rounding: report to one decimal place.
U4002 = 3.0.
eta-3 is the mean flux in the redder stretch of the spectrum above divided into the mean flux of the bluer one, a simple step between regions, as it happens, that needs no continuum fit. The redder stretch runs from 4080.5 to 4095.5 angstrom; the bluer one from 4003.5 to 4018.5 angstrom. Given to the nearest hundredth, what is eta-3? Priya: 1.23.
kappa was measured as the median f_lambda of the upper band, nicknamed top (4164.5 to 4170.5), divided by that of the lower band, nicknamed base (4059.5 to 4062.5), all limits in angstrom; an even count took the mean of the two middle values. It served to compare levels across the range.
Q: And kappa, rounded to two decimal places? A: 0.96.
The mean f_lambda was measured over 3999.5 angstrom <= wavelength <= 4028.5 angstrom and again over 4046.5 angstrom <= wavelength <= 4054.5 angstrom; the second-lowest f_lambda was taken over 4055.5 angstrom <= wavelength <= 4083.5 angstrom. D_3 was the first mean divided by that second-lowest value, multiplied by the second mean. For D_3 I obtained 12.0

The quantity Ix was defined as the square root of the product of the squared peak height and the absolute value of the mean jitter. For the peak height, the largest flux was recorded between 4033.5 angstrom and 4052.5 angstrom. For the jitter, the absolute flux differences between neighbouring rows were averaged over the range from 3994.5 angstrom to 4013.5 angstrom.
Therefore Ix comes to 15.4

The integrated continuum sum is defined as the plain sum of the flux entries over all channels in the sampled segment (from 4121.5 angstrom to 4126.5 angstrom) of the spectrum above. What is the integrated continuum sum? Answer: 46.5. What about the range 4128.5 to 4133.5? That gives 52.2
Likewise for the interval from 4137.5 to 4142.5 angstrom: 52.8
